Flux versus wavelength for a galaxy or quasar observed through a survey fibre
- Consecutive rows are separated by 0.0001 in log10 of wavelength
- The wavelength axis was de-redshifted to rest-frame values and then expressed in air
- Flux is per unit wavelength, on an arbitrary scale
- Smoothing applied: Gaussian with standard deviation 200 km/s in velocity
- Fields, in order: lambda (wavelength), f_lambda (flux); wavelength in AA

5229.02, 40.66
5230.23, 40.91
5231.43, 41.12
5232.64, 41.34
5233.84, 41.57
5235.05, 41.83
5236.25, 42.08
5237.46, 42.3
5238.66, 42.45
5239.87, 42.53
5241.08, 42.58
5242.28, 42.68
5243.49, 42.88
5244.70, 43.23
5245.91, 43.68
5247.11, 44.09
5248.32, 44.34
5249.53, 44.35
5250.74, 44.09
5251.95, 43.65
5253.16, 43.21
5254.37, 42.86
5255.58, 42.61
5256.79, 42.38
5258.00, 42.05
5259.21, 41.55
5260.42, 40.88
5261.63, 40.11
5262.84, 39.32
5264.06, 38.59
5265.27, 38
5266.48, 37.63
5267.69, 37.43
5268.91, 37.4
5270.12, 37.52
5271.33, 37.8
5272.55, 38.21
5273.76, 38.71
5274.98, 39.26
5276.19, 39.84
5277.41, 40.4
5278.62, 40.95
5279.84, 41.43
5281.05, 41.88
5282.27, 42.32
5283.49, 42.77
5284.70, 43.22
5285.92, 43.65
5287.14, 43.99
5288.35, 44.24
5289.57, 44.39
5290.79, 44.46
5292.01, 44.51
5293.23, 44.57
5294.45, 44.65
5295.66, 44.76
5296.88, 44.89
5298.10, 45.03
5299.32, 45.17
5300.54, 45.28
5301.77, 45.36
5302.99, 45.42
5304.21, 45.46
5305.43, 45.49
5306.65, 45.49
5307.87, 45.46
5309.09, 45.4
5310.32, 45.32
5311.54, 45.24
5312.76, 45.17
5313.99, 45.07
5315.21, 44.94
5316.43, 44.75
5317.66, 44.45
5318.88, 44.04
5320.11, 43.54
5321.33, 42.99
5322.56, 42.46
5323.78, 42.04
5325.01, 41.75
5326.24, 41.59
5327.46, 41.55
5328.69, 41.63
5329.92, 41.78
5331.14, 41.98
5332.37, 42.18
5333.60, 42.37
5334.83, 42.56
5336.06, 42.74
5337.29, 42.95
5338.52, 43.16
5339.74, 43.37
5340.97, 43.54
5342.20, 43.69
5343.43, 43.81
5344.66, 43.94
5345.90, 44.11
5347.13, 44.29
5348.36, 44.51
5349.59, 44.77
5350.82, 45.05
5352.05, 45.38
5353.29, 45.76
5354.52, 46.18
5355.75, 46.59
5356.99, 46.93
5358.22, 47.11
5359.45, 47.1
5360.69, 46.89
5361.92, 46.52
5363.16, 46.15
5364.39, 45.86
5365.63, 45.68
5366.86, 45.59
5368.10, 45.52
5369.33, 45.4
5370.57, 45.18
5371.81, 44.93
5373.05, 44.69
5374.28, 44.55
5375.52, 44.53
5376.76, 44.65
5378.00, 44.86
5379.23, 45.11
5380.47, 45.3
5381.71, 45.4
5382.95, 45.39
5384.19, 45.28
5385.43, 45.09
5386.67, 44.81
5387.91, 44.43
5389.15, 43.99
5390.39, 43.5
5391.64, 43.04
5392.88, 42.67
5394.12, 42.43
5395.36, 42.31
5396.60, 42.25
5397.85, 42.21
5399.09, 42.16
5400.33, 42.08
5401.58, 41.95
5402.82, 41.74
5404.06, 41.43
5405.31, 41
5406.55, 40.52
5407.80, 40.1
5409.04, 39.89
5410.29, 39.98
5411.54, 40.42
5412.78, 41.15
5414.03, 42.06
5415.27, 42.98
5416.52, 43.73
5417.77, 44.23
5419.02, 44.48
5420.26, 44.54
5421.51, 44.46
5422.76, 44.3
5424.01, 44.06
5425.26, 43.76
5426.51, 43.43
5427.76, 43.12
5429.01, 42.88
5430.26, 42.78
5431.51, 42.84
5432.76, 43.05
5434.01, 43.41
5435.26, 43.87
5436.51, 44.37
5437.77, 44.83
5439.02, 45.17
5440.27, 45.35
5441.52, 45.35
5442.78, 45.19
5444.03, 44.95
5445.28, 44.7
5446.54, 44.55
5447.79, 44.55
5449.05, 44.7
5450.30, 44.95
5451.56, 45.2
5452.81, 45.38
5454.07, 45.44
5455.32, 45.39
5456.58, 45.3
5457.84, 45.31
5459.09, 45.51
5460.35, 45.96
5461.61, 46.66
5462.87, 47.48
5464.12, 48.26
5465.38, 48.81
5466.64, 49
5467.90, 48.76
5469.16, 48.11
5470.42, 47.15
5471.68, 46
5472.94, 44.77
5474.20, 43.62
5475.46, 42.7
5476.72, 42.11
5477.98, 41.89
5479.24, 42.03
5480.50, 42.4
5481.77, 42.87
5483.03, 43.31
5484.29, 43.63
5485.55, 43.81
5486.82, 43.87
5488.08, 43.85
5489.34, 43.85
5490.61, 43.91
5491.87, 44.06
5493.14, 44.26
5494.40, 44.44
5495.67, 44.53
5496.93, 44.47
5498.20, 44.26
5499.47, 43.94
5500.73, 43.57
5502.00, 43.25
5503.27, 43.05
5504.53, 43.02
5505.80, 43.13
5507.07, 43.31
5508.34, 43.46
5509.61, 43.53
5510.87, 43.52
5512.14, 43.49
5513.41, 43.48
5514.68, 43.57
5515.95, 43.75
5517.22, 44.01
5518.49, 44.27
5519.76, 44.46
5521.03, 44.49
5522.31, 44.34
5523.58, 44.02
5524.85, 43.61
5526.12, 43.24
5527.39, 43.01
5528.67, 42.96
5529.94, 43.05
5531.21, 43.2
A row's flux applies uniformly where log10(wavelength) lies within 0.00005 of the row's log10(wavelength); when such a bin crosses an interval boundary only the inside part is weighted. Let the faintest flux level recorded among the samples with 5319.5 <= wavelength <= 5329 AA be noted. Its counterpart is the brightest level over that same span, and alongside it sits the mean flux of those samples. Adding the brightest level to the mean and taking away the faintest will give 44.2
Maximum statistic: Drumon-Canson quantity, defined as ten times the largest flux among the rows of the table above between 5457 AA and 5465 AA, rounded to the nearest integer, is 483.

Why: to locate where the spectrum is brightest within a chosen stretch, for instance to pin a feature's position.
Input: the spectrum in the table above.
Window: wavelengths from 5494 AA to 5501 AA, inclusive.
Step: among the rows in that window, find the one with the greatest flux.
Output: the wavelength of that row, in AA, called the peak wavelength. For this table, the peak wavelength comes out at 5495.67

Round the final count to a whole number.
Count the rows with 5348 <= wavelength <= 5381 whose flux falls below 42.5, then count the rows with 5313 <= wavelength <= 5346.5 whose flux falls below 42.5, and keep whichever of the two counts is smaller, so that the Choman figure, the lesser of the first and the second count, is 0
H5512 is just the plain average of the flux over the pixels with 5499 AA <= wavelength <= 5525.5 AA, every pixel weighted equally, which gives 43.7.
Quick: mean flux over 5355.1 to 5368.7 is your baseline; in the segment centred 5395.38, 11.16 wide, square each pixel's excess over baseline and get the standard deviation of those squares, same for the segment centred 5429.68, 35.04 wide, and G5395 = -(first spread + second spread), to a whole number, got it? -9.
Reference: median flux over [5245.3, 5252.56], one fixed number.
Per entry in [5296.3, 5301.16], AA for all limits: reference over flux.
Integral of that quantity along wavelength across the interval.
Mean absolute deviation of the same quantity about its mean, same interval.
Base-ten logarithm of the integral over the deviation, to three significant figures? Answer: 3.22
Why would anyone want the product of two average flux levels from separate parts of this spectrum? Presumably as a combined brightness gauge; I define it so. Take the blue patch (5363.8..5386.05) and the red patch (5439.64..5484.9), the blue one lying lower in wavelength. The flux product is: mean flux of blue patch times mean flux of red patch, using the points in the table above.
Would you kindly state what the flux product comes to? 2042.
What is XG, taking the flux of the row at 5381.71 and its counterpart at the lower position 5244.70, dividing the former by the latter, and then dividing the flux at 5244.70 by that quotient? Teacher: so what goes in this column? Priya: 41.2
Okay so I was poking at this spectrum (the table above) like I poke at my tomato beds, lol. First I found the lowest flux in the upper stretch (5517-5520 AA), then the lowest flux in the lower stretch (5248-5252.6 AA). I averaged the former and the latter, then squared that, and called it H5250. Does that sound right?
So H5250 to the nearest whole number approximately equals 1921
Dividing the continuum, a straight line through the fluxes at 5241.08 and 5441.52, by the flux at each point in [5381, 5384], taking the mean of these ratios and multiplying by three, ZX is 2.94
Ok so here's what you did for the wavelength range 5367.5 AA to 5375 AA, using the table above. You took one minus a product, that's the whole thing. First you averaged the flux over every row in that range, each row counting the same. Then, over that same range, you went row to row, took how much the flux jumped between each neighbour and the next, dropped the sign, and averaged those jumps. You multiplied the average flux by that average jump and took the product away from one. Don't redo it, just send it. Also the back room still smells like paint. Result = -7.7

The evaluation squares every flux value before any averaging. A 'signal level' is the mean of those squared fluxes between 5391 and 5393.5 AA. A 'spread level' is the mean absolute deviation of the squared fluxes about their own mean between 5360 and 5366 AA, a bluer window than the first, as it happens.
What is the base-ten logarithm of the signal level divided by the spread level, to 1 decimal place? 1.7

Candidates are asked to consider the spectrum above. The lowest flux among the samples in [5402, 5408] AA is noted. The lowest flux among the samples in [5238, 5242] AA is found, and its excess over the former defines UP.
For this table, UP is 2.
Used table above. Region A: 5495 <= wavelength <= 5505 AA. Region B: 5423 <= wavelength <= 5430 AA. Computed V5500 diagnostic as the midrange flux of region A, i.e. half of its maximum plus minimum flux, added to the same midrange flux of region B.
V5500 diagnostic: 87.2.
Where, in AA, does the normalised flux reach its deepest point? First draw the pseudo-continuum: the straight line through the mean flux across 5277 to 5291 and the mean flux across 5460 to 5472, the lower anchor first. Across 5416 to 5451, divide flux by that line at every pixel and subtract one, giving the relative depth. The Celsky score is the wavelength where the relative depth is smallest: 5430.26 AA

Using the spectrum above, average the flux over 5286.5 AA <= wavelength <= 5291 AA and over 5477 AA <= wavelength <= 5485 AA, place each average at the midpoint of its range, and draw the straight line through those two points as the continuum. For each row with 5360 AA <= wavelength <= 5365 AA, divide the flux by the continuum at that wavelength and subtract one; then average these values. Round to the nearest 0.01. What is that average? 0.06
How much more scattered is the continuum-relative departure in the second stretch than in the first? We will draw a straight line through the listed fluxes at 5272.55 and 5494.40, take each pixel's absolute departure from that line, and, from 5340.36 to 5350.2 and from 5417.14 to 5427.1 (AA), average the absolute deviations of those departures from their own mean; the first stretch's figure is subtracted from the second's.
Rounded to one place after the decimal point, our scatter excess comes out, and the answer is 0.1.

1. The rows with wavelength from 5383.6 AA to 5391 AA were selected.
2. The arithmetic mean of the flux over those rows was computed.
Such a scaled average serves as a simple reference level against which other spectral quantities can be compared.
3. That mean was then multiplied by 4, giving 178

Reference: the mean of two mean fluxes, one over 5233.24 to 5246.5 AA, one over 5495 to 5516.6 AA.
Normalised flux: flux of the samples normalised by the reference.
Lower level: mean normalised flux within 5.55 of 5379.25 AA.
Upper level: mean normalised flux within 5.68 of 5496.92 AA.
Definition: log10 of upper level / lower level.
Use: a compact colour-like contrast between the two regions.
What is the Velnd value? -0.0090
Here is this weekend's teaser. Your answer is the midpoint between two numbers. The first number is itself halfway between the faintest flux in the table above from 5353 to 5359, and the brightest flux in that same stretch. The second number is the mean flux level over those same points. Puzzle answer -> 46.5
